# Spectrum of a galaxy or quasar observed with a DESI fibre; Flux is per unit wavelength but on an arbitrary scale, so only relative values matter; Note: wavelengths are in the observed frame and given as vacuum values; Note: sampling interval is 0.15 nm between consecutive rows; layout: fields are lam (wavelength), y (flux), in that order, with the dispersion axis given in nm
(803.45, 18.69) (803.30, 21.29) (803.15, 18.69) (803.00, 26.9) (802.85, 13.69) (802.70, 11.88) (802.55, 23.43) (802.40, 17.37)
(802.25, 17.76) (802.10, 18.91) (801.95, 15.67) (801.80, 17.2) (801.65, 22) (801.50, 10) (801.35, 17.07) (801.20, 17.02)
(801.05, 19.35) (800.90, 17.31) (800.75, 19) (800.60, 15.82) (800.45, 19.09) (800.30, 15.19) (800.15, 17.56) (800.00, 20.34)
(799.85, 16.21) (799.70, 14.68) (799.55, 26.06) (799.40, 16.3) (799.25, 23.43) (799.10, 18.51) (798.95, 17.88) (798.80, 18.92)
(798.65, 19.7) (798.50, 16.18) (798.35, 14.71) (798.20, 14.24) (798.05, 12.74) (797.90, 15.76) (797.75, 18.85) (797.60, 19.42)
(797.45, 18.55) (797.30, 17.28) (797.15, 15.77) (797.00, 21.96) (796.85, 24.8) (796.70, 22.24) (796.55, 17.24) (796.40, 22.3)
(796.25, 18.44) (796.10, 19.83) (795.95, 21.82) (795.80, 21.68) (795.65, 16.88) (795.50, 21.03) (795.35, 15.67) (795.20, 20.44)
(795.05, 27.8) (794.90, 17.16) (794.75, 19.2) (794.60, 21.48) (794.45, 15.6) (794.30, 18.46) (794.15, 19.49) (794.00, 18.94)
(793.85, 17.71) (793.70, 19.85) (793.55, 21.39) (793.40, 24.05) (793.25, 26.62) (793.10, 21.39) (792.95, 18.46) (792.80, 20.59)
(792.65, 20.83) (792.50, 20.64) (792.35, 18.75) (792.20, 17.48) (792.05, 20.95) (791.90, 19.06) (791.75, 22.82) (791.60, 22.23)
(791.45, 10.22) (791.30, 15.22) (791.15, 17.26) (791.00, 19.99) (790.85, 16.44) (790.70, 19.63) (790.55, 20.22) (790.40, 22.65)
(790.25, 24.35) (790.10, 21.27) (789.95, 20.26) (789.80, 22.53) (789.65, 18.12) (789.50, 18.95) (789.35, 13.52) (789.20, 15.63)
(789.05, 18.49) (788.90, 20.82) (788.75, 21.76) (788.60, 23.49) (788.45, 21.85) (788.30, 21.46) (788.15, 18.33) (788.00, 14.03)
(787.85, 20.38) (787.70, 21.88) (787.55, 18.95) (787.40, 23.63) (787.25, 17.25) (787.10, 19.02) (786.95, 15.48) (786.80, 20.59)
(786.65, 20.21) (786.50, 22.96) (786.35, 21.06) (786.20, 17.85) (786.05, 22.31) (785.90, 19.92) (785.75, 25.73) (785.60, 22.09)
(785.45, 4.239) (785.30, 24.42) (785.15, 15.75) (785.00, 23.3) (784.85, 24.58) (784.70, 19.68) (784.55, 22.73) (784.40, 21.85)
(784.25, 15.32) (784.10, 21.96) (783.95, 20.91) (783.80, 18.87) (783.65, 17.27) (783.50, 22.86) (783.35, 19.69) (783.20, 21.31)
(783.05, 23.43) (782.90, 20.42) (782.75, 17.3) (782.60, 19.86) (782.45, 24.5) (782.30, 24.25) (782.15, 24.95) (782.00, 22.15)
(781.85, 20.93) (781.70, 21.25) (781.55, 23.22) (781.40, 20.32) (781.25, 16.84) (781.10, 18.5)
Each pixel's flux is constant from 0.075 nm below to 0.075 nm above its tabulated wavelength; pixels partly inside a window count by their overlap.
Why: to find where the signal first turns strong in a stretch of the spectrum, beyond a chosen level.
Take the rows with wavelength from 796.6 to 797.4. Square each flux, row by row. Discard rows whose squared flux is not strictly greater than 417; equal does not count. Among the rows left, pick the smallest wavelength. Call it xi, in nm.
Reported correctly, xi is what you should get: 796.70 nm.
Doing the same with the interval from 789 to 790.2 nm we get 789.80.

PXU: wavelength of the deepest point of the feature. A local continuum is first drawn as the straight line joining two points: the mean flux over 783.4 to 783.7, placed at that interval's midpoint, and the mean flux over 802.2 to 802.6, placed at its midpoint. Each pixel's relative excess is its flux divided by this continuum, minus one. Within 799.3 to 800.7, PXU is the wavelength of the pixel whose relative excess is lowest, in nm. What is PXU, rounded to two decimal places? 799.70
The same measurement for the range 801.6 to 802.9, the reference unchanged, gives 802.70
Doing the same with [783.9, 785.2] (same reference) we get 784.25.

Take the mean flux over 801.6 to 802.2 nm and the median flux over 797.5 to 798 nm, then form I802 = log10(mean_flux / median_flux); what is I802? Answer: -0.01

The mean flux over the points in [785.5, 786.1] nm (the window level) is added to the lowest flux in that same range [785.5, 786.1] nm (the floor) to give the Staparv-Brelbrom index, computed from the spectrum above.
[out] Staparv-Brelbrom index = 42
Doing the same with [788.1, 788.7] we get 40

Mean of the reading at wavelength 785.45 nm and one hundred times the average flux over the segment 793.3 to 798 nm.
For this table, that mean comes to 988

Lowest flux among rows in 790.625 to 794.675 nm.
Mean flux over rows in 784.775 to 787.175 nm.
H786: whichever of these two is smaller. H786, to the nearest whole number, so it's 10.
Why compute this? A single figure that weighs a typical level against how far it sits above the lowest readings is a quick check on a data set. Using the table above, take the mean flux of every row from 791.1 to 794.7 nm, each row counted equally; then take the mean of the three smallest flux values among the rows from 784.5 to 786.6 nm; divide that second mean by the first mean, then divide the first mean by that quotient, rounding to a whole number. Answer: 30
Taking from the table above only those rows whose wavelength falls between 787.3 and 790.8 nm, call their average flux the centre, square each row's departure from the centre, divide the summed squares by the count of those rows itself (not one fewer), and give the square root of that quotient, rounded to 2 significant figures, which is 2.8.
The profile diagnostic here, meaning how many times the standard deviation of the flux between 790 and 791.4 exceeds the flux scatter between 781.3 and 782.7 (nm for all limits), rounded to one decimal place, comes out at 1.5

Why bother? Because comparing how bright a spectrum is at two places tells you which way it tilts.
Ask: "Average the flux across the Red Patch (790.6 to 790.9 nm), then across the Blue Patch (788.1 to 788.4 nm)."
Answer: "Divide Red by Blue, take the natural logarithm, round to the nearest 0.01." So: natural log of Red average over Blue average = -0.10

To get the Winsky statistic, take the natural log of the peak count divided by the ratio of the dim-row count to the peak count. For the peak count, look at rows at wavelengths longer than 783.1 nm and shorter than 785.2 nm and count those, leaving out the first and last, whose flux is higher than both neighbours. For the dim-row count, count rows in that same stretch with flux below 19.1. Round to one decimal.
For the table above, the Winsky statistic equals 1.4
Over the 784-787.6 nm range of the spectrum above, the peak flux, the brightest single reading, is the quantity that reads 25.73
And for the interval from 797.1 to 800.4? 26.06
